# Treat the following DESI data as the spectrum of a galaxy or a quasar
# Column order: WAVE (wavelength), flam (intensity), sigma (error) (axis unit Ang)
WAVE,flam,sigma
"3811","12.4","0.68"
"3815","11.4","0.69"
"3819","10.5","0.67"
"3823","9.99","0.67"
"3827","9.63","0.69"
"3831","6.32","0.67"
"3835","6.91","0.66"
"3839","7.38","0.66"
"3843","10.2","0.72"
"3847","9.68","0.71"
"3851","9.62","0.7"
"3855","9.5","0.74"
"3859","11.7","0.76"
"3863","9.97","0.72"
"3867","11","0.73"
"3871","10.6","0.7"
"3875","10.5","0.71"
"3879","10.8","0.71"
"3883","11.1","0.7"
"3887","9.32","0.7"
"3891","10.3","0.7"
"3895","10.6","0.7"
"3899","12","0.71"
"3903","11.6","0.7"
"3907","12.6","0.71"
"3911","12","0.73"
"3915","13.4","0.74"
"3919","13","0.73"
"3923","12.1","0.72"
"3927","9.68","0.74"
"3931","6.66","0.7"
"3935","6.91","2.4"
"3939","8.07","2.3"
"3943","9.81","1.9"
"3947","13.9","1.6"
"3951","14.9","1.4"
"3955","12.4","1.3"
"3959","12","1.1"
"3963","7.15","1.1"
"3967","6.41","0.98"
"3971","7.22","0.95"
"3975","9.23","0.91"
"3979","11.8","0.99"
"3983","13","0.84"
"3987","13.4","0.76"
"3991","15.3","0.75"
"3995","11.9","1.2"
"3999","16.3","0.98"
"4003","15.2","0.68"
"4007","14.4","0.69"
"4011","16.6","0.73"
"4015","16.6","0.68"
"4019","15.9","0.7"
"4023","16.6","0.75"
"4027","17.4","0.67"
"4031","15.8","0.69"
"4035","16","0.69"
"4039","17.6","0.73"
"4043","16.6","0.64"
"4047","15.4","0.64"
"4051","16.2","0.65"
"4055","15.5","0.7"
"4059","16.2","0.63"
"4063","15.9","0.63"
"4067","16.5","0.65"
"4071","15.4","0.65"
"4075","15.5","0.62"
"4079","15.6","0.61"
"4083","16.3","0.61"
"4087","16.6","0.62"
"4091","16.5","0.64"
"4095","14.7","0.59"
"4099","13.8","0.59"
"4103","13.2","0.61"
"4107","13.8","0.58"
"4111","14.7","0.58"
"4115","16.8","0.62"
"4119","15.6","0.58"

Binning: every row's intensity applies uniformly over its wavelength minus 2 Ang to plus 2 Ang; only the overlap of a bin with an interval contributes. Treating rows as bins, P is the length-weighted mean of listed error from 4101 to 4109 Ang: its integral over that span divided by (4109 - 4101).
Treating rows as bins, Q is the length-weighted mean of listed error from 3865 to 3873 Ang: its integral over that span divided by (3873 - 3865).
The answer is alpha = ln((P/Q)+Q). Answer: 0.44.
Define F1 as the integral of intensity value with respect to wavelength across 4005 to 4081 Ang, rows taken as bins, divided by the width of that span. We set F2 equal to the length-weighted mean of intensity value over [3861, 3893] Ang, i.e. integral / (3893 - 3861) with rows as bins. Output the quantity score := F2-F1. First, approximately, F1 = 16.1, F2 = 10.4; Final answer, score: -6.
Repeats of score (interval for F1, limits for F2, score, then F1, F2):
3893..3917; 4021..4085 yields 4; 12.0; 16.2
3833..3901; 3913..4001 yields 1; 10.1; 11.1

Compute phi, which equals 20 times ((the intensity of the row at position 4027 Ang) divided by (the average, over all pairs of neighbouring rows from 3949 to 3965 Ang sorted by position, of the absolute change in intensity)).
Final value 135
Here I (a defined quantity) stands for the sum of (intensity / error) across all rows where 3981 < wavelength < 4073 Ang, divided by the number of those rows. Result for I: 22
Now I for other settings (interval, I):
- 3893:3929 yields 17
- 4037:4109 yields 25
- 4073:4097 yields 26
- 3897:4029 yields 14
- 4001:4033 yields 23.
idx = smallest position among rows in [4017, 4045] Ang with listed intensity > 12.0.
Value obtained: 4019 Ang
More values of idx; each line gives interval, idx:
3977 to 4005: 3983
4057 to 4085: 4059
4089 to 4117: 4091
